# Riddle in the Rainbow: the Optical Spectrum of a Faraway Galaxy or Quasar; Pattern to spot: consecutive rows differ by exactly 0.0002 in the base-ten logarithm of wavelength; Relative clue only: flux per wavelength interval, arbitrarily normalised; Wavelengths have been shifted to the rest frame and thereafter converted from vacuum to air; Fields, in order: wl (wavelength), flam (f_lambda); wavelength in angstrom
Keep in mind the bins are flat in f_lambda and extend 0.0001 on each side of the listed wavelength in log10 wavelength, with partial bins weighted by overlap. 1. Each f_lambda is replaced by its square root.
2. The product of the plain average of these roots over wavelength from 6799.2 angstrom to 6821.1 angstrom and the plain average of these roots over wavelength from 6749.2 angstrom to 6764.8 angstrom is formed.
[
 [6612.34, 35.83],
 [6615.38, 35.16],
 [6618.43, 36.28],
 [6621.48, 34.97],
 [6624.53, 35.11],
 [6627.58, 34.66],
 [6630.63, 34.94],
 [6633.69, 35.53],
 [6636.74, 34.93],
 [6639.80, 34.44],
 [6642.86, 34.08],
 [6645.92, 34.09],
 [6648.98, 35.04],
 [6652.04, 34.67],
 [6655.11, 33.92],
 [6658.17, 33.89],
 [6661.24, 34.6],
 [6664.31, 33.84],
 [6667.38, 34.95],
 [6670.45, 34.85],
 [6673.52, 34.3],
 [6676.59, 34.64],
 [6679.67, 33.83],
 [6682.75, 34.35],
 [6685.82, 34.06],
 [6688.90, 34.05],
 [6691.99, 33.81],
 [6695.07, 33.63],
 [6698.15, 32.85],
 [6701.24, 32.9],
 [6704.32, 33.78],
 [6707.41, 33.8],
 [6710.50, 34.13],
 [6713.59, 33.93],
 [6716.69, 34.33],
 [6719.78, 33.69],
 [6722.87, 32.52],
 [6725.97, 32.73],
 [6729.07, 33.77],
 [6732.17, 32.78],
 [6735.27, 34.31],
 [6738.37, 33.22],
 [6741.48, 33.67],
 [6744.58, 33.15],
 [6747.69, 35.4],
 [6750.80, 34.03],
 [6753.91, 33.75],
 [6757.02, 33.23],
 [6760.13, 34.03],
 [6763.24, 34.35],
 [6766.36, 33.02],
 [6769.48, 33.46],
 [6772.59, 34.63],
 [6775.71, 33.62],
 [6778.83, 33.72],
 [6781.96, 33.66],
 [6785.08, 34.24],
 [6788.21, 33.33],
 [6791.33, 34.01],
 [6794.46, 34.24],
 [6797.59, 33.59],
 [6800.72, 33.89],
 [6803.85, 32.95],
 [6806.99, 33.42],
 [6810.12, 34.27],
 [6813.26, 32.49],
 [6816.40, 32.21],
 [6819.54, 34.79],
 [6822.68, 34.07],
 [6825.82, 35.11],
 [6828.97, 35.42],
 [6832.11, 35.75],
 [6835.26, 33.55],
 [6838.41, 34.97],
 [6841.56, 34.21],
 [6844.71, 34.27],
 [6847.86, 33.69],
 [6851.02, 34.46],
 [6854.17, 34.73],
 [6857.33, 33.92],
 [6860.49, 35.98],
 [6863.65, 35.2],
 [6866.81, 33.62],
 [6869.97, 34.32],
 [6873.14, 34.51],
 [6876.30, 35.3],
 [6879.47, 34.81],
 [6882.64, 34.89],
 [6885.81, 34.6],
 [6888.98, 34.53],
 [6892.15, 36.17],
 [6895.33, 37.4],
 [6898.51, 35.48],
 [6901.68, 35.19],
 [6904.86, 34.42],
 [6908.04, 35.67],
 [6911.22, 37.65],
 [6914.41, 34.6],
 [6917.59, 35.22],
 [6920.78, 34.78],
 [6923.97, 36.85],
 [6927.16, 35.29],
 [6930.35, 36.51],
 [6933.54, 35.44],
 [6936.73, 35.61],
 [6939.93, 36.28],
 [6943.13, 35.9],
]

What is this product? 33.7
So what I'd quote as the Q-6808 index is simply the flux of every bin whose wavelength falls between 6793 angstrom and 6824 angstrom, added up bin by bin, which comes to 336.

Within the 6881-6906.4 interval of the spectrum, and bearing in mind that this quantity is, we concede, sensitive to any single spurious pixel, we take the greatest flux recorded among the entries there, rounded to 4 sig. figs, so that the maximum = 37.40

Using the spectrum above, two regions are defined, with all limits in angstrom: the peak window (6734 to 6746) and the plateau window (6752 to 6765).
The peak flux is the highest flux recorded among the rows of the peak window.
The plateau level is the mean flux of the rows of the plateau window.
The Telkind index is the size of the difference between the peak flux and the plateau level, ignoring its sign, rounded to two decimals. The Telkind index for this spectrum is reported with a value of 0.47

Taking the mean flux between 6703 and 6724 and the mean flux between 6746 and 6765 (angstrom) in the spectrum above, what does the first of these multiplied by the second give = 1152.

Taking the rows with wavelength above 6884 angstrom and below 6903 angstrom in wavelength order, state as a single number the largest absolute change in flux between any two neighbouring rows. 1.9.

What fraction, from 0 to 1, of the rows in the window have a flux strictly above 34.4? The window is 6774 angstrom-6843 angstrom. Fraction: 0.2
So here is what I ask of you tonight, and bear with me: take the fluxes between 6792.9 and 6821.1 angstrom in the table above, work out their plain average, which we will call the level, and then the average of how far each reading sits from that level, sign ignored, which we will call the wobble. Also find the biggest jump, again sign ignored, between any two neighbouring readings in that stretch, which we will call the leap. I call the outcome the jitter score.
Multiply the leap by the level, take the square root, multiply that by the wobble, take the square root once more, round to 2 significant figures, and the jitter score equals 2.5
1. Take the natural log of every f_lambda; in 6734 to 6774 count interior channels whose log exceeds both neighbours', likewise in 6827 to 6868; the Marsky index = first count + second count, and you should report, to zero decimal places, 8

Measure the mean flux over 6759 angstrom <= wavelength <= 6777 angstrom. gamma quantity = 33.9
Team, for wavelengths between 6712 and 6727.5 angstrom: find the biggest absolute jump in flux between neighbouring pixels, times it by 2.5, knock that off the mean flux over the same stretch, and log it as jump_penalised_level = 30.5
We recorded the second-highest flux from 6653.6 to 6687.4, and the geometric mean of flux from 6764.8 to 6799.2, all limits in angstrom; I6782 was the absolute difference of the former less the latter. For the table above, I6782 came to 1.1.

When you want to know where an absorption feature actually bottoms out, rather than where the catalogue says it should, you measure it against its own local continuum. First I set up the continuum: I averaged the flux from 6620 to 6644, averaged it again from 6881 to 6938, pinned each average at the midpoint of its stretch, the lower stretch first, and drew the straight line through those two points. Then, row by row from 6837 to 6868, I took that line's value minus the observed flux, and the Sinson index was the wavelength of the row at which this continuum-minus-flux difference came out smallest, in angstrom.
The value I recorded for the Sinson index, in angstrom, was 6860.49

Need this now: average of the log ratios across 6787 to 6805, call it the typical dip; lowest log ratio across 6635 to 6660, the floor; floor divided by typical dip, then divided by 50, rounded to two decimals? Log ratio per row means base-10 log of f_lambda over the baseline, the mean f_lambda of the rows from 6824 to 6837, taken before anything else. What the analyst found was 0.02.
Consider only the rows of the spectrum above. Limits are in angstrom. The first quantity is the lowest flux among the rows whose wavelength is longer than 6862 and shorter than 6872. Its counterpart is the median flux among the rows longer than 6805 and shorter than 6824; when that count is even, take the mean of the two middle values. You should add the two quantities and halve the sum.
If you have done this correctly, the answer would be 33.7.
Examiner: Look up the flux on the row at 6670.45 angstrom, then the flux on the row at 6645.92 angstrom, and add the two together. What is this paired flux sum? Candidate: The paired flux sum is 68.9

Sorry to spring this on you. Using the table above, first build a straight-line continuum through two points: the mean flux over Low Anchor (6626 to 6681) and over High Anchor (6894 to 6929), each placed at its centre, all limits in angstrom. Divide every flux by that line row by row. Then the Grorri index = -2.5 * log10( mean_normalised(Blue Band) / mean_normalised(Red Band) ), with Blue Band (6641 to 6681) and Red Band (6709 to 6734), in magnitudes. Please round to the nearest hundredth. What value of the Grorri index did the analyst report -0.04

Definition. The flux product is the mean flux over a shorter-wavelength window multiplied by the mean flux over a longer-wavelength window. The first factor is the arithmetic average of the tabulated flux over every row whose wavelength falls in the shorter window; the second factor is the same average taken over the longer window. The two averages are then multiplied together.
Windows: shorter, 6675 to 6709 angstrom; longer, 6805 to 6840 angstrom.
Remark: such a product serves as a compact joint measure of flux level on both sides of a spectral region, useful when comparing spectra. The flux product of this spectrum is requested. 1155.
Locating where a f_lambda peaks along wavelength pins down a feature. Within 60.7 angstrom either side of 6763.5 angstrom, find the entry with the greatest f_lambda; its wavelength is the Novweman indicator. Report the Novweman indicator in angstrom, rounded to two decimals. 6747.69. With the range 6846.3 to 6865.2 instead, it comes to 6860.49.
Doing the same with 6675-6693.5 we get 6676.59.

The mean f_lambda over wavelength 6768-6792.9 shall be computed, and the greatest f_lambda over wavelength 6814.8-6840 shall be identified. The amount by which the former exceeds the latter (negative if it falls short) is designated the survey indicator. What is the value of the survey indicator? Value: -1.9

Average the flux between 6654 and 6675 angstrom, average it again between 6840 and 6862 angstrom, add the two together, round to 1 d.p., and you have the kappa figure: 68.8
